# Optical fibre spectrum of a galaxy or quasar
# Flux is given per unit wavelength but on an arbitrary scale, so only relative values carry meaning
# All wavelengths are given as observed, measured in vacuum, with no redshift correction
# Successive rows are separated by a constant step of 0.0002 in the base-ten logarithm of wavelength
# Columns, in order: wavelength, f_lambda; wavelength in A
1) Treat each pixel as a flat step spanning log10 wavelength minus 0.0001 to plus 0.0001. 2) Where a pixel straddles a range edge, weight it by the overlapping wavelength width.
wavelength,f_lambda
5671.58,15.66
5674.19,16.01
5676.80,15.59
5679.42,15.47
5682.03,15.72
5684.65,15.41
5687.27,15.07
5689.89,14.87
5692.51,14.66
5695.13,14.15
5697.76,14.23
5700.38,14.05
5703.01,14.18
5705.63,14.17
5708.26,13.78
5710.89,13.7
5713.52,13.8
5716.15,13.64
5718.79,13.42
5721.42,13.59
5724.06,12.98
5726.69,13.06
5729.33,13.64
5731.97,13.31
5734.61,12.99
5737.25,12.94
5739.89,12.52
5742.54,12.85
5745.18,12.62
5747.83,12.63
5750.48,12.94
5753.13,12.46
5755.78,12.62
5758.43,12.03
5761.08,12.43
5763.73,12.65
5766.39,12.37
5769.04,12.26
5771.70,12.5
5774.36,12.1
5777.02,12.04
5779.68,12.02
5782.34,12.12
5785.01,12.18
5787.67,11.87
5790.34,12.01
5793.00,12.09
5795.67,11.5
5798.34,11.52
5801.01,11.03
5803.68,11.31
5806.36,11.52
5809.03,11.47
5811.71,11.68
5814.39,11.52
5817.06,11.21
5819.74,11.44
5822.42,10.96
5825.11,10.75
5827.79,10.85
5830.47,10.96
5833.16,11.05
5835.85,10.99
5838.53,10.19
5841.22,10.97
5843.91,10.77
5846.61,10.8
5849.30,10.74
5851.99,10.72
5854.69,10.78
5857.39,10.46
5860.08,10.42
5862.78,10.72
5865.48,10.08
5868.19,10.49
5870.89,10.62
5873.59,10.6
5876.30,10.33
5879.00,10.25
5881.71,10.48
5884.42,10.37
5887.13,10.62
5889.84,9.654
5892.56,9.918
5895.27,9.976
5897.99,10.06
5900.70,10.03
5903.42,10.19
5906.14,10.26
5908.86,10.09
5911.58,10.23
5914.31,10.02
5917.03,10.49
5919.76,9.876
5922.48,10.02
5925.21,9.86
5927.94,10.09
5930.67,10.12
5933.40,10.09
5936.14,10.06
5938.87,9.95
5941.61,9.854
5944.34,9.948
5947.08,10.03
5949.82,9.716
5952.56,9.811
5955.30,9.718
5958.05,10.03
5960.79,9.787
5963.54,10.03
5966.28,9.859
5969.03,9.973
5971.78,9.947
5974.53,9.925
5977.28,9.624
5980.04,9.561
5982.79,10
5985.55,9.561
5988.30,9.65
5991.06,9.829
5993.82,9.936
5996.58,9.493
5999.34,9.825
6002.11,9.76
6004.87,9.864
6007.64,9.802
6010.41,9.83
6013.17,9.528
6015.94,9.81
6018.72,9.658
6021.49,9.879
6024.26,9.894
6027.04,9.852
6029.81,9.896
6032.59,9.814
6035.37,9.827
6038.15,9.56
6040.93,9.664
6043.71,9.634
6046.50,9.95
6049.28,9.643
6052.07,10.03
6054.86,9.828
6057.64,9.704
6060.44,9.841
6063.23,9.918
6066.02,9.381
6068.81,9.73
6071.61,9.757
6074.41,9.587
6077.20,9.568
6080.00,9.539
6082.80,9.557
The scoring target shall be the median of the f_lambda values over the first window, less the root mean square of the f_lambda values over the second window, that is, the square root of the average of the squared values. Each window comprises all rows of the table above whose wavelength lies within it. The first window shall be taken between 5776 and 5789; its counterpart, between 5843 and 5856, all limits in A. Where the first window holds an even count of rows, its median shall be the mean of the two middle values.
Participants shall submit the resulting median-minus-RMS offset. 1.3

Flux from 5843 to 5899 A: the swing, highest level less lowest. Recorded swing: 1.15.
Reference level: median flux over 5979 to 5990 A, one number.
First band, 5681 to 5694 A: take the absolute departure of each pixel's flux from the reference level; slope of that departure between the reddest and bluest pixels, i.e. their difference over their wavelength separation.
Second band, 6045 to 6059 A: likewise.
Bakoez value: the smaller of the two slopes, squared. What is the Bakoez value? 0.010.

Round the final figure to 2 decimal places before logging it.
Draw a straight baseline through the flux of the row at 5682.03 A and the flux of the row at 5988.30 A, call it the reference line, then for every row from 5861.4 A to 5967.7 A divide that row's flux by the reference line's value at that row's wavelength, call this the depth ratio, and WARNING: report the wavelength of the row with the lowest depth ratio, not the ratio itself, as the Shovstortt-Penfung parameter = 5889.84 A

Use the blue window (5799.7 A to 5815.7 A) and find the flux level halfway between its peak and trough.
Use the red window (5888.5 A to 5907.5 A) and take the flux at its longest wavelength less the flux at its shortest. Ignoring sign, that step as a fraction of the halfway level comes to 0.053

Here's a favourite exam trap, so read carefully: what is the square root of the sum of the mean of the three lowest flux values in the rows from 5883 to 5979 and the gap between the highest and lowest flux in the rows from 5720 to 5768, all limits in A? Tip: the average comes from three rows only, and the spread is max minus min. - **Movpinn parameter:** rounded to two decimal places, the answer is 3.36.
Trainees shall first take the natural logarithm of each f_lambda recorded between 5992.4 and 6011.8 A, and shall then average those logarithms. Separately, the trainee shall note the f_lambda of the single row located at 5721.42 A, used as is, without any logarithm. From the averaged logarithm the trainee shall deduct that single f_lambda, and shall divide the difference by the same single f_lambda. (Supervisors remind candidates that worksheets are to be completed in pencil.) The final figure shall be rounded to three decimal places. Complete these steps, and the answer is -0.832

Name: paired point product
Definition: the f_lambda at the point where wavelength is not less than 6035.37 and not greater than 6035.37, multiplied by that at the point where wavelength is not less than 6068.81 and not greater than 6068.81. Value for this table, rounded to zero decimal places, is 96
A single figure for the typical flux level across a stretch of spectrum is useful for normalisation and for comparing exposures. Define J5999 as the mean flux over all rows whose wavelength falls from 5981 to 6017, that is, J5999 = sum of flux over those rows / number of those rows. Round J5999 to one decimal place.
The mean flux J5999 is 9.8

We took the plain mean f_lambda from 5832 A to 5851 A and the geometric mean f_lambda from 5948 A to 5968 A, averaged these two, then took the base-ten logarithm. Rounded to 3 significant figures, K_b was 1.01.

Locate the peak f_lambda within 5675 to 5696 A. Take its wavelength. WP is 5682.03 A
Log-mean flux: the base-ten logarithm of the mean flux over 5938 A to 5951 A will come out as 1.00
